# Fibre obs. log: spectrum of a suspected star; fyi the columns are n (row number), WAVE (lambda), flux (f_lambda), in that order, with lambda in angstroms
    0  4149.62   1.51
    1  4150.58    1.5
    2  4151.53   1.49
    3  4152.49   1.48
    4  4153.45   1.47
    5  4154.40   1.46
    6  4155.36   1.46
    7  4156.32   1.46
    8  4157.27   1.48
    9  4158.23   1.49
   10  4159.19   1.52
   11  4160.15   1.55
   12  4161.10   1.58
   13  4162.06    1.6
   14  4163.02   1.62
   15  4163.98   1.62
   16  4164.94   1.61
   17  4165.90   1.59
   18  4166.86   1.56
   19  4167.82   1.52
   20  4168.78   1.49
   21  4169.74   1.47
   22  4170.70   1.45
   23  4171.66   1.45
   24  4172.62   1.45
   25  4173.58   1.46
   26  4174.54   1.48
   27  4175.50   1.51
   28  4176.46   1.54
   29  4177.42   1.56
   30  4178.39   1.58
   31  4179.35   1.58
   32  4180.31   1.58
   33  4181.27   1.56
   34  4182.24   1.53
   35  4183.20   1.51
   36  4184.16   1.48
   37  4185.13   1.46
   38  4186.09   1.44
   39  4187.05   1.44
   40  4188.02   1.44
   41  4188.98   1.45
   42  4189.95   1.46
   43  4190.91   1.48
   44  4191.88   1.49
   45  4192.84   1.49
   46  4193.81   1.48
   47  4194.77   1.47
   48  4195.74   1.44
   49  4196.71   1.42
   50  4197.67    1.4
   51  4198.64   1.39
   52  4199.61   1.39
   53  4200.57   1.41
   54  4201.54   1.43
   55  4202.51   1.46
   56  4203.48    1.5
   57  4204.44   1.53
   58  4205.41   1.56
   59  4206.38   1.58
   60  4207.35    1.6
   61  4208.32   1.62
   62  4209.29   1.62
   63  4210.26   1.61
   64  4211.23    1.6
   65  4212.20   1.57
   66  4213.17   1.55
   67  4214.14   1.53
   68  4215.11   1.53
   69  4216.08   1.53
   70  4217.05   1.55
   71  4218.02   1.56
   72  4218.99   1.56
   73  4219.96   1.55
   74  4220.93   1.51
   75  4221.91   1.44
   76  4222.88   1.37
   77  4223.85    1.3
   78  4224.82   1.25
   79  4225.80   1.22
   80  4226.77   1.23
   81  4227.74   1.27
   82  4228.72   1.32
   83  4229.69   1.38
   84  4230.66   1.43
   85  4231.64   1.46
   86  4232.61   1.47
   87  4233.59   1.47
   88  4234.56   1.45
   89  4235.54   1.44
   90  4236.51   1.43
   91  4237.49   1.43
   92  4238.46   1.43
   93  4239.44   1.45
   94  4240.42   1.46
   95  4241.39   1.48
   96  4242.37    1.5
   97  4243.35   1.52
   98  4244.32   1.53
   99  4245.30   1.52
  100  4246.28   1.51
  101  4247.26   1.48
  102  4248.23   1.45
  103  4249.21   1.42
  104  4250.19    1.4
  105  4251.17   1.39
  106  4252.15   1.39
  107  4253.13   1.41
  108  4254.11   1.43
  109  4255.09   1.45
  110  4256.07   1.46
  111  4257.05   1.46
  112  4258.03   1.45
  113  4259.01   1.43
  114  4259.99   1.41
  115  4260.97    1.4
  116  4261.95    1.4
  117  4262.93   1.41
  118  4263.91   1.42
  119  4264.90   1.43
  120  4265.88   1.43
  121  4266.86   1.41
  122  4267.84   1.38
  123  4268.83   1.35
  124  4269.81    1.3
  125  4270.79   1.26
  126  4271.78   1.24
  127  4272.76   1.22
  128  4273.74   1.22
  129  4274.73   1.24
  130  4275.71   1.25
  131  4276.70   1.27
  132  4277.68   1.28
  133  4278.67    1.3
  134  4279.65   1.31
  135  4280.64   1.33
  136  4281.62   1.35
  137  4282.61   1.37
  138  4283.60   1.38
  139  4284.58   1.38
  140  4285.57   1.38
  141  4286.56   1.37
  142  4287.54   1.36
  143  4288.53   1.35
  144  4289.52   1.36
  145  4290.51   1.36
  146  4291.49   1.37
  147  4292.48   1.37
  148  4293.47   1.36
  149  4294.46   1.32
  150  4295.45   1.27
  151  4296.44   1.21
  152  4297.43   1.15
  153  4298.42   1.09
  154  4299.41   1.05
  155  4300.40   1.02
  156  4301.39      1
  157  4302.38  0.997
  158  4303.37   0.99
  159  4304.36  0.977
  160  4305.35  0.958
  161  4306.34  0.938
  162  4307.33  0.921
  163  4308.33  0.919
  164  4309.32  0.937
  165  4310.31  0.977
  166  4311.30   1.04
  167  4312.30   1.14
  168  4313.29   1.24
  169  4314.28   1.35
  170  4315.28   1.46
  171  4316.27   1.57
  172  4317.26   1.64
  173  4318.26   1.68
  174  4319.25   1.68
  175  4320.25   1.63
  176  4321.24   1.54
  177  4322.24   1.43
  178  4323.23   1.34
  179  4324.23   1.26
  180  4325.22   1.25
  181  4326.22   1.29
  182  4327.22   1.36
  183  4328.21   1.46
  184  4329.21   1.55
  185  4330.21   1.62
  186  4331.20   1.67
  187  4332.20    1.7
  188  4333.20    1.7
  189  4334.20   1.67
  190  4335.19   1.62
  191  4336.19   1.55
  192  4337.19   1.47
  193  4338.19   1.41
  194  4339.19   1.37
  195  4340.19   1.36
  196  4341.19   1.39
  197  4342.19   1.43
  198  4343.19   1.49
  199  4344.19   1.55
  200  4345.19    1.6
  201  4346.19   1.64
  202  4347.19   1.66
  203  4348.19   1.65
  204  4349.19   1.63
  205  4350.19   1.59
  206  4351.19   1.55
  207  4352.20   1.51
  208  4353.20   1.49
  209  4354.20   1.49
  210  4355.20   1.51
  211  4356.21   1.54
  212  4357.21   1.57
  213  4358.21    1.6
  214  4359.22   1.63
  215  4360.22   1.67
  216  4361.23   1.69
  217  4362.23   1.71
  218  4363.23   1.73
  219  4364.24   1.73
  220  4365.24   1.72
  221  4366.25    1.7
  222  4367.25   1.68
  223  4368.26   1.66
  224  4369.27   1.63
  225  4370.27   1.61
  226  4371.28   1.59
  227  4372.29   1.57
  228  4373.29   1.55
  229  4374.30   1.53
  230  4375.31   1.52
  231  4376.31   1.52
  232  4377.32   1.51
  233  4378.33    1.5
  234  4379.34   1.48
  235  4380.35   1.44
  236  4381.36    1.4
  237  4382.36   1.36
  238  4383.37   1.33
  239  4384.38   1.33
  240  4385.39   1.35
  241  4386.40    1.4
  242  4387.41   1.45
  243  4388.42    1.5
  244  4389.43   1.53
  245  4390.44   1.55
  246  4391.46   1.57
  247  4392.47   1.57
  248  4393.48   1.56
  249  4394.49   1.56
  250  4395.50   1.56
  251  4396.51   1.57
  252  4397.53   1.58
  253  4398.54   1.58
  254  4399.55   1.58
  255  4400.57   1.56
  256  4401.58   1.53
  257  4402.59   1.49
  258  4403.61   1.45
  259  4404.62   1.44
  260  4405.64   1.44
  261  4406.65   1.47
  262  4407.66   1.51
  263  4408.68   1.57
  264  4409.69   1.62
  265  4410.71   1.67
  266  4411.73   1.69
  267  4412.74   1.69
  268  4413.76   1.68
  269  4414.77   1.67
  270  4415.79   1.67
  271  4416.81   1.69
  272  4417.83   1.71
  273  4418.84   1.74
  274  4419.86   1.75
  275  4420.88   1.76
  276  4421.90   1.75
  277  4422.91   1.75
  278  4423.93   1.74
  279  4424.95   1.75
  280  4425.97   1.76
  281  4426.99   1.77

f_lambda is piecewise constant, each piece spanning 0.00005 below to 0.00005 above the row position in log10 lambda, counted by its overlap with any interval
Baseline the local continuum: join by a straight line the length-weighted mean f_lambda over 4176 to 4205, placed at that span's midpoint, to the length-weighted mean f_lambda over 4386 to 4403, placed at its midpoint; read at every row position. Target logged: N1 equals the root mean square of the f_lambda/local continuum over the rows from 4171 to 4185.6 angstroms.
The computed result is 1.03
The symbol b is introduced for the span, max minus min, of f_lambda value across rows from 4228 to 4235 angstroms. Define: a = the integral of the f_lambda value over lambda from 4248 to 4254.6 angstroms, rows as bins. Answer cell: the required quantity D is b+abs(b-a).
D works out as 9.3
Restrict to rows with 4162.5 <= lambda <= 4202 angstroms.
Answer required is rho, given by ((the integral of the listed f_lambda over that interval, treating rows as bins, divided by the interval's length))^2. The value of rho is 2.2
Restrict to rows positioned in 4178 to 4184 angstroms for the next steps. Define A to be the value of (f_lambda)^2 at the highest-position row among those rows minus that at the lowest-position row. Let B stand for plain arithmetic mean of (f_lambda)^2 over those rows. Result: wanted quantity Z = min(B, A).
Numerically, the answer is -0.2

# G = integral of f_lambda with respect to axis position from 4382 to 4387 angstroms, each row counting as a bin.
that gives 6.8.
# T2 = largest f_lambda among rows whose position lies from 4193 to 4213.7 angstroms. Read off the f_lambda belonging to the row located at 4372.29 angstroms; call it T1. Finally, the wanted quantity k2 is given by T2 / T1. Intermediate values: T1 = 1.57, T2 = 1.62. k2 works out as 1.03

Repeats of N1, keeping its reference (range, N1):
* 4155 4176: 1.03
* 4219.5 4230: 0.91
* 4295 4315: 0.70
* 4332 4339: 1.05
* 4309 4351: 0.97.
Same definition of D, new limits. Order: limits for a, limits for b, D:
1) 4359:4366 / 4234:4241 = 11.9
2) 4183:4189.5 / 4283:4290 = 9.5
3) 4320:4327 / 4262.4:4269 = 9.7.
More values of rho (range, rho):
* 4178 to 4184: 2.4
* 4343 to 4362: 2.5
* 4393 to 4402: 2.4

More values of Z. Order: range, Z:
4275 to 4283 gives 0.3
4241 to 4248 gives 0.0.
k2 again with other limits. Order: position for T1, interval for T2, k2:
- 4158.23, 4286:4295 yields 0.92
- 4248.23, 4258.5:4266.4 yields 0.99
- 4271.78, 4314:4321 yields 1.35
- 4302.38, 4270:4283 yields 1.37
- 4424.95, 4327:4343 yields 0.97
